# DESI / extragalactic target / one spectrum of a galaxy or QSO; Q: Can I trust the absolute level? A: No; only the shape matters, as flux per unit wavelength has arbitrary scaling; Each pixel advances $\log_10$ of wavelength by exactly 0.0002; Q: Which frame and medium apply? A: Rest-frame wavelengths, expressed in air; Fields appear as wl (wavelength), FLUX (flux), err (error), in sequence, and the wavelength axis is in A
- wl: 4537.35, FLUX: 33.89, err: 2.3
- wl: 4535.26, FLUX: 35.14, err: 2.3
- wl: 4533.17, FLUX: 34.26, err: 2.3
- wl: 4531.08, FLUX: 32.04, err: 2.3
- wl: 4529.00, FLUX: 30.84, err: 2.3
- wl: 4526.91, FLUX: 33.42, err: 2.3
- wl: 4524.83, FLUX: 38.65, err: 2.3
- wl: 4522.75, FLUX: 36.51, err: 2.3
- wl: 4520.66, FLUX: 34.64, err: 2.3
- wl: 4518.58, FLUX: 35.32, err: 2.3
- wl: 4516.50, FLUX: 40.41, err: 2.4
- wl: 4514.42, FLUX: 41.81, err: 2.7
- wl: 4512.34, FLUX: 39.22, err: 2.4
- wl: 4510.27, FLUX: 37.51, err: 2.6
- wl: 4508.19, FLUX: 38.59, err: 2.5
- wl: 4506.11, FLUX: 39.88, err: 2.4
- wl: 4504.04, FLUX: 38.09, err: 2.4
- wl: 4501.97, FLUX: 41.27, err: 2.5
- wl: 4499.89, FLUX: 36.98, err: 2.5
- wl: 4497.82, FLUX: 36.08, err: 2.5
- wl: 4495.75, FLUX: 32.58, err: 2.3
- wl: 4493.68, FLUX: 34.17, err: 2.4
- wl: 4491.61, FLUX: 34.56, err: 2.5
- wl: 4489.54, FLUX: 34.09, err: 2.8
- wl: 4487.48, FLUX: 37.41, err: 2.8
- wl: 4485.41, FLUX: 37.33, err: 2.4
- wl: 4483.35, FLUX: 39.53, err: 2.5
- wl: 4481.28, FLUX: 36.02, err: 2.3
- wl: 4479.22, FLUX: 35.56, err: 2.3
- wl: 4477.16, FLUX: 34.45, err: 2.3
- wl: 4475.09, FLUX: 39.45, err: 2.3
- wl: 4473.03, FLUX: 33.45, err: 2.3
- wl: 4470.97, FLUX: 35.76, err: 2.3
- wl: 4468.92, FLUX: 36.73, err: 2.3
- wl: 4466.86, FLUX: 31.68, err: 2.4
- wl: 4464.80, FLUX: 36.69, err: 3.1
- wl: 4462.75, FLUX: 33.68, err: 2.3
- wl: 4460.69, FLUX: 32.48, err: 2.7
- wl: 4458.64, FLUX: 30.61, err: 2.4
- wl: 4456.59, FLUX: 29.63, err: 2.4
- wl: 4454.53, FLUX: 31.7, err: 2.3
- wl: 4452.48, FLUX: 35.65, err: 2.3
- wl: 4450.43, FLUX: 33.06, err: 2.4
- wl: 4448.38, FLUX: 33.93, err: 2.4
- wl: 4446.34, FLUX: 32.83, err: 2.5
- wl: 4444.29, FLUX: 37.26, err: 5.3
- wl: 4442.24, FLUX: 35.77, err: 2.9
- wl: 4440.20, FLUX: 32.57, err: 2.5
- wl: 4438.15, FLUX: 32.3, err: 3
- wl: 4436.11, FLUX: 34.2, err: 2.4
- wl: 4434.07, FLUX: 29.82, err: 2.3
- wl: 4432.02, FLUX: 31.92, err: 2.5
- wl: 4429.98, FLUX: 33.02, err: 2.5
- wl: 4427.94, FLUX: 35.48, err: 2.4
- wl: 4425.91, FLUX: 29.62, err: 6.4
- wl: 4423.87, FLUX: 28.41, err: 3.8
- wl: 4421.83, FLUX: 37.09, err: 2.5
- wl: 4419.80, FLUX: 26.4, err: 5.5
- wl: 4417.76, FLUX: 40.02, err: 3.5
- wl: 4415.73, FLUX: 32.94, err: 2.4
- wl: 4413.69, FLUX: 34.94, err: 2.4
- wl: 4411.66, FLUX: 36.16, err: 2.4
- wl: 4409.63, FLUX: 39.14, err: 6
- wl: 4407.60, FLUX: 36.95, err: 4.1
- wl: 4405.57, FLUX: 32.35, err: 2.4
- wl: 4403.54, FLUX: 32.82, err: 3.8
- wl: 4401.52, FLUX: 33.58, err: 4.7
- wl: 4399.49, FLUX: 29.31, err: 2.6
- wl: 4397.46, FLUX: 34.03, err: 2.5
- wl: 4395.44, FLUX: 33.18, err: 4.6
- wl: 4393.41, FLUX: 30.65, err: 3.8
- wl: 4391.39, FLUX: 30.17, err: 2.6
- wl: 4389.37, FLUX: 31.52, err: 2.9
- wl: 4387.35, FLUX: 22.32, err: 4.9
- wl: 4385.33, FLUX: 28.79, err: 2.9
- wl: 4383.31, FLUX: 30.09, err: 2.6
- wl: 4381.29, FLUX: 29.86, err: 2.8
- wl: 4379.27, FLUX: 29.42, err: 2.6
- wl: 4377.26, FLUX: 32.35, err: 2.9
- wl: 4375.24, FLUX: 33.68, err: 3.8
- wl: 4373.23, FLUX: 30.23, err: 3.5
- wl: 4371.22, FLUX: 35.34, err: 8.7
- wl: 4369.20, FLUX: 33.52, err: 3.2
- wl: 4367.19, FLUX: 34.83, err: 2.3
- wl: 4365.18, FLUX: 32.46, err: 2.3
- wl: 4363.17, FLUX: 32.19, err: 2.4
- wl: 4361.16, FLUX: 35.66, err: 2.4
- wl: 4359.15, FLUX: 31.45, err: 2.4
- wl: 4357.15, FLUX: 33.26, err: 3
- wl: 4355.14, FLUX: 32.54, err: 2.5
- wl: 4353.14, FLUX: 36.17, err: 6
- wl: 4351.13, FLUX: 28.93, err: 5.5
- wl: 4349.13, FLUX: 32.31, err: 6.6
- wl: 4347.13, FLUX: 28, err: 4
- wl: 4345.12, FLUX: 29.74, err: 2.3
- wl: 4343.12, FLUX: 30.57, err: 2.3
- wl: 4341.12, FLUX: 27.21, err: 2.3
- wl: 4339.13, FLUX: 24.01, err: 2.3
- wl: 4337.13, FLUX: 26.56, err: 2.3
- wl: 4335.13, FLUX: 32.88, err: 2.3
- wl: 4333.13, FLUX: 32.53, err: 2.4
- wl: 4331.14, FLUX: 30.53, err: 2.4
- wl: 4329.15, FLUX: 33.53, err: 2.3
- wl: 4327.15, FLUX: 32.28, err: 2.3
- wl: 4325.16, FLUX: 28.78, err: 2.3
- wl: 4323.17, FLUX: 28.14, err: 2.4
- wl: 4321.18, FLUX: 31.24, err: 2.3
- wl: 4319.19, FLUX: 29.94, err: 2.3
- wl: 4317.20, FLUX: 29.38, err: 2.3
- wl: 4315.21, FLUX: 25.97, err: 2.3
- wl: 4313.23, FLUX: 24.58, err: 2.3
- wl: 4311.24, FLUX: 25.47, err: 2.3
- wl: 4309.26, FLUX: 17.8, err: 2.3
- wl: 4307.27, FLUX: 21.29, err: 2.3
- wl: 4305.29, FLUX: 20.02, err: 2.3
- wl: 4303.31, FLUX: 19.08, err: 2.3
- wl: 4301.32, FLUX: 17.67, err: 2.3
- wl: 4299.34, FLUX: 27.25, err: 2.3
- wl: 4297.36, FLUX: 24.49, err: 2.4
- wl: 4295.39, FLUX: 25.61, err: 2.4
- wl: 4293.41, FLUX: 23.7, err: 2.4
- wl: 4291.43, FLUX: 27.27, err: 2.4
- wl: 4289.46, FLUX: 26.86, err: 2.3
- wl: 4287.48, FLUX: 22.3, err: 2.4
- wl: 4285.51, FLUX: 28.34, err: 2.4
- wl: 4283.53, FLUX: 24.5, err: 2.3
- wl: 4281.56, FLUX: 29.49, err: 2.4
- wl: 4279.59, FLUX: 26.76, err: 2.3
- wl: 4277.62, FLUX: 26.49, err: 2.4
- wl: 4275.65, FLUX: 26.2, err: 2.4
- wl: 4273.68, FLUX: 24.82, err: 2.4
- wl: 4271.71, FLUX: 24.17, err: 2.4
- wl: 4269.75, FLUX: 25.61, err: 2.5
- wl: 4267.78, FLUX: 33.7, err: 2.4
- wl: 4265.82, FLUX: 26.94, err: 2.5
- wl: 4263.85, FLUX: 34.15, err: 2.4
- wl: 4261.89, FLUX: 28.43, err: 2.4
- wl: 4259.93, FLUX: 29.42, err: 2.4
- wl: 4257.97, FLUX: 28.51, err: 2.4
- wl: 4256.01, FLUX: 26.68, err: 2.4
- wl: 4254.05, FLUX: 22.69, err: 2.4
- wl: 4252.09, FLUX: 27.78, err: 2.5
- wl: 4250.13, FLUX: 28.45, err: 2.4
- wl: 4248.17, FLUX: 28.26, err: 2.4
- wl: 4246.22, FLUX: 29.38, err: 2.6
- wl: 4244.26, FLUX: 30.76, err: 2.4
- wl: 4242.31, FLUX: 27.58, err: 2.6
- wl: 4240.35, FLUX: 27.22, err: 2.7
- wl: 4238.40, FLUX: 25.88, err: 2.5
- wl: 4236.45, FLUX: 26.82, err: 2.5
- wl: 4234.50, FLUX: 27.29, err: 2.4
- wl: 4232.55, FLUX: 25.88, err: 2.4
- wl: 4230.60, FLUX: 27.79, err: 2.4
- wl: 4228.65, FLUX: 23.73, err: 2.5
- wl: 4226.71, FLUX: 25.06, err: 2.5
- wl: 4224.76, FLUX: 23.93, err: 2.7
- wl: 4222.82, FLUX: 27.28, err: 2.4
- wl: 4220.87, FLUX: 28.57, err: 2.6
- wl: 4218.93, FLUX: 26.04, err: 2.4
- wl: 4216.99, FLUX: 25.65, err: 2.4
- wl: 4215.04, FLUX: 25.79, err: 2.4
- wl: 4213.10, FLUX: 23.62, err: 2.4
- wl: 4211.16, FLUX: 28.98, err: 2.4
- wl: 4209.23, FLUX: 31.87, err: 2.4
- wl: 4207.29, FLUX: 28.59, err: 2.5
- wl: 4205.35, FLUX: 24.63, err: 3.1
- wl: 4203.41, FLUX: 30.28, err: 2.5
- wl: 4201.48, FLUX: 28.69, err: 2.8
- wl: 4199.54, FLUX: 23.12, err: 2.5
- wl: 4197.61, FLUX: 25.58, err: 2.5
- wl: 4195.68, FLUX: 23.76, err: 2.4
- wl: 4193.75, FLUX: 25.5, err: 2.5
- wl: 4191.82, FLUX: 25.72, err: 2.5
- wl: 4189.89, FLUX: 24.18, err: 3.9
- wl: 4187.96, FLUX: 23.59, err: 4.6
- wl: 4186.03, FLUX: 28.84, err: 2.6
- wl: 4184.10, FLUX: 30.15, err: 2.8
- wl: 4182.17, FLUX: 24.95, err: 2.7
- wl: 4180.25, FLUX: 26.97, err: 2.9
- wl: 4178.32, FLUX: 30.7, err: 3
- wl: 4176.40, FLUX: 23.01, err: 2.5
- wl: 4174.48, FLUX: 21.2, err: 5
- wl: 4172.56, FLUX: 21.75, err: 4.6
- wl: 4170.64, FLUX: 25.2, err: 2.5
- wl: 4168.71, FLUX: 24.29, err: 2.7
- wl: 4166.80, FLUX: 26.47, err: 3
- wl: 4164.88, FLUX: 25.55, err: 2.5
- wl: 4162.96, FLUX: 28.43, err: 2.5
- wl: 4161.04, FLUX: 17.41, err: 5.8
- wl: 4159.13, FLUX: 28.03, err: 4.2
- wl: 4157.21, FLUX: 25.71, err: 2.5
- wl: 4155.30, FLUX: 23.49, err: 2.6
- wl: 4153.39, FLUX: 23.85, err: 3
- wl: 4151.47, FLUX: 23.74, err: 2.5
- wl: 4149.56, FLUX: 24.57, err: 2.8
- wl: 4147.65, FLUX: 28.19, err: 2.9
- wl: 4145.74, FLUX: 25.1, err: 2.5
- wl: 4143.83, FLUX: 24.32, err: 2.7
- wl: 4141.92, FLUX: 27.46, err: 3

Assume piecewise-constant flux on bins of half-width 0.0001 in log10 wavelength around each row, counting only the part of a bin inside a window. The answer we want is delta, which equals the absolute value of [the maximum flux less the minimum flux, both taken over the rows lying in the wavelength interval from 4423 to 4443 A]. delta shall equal 7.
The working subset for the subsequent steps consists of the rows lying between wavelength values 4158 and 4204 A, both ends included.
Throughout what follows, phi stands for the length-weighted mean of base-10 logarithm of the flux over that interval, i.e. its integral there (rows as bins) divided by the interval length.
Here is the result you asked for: 1.40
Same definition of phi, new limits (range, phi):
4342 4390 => 1.50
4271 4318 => 1.39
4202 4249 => 1.43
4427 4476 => 1.53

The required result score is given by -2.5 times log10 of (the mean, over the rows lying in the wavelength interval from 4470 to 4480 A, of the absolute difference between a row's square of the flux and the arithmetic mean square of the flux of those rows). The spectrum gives -5.1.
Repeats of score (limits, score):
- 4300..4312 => -4.9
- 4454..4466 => -5.2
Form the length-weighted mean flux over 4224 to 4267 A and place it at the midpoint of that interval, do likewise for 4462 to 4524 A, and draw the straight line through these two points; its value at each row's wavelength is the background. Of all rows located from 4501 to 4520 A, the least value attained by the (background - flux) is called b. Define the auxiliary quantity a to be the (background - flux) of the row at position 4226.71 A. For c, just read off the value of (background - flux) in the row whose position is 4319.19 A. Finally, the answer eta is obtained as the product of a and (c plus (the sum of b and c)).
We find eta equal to -6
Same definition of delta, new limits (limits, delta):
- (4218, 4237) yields 5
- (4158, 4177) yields 11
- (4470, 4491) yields 6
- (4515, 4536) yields 10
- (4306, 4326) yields 13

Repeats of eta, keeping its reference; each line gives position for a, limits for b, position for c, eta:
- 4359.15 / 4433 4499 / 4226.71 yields 0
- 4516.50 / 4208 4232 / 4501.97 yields 41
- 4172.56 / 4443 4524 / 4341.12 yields 10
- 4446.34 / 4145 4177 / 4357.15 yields -16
